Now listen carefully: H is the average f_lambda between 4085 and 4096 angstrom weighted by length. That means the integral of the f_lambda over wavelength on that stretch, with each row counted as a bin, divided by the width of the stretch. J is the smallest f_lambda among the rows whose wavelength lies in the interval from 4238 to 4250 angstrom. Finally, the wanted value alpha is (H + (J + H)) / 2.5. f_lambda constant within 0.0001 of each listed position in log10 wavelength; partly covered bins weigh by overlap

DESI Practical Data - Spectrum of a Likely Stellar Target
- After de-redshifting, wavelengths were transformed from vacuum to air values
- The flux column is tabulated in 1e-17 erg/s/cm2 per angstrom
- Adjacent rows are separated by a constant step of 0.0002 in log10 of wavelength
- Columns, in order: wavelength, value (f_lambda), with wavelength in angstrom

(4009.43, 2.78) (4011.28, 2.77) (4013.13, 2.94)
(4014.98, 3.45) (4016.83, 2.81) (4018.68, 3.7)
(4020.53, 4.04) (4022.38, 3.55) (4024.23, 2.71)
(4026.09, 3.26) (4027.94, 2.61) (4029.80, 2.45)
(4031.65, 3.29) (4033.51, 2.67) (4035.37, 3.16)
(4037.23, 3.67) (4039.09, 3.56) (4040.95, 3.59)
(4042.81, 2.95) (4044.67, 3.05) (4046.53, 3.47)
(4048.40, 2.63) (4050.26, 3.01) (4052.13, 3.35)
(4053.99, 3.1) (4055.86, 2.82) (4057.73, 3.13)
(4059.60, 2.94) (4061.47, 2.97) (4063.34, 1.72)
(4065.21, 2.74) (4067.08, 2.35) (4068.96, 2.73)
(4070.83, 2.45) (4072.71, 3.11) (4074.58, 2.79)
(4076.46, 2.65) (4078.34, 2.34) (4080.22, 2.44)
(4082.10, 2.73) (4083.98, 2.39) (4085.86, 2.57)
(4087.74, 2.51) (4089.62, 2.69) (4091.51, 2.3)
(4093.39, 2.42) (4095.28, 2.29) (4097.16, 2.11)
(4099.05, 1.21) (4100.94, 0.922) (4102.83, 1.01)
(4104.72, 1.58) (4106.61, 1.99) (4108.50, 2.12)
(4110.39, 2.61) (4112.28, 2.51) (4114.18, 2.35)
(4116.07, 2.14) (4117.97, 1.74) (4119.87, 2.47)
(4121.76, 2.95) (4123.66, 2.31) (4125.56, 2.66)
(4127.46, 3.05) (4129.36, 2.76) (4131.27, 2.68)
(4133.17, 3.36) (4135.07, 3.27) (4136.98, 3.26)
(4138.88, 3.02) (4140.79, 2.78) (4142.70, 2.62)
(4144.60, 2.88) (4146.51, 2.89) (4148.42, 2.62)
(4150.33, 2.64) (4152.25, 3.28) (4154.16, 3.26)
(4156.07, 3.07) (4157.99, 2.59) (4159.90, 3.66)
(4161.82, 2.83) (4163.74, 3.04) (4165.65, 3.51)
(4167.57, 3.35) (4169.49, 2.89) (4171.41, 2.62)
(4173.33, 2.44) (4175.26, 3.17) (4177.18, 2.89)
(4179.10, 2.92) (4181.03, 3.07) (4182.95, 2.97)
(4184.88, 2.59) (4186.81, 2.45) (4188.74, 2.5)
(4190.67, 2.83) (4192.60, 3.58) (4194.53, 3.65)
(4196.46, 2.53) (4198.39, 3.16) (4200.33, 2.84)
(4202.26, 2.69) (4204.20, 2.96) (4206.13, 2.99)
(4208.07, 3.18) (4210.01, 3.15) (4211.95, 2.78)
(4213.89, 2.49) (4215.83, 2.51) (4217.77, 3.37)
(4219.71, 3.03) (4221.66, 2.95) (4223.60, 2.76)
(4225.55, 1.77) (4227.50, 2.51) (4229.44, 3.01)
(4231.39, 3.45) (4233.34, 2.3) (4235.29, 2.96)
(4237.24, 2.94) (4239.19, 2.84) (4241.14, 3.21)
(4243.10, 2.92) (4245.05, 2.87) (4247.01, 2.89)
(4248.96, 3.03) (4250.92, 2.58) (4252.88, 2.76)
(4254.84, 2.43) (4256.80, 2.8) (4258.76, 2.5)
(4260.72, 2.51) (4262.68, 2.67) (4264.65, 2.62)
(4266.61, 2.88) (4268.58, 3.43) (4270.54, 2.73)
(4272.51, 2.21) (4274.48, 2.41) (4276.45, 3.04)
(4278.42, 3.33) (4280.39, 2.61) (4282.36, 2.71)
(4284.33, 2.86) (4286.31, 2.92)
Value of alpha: 3.11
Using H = 2.5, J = 2.84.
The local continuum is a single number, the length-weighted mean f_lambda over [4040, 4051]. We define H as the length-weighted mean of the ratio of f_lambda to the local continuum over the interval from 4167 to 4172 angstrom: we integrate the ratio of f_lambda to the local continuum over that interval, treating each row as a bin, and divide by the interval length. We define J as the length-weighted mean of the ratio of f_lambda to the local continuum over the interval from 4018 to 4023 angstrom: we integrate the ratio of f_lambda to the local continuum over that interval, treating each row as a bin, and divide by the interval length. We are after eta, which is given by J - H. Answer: 0.27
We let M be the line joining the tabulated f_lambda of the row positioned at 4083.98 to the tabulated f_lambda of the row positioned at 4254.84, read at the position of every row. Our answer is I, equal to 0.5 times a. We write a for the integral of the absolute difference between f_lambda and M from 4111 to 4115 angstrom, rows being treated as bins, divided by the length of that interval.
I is 0.046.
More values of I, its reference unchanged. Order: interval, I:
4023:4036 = 0.255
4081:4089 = 0.082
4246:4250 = 0.263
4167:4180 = 0.236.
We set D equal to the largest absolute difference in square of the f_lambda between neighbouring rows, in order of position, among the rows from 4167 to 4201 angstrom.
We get 6.9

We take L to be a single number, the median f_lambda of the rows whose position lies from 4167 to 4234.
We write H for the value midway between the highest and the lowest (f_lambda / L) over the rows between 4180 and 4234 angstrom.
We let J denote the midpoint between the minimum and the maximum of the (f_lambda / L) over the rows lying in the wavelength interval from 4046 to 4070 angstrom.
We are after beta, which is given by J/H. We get 1.0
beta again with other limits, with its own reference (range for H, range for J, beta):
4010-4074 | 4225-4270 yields 0.9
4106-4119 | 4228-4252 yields 1.3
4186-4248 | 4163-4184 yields 1.1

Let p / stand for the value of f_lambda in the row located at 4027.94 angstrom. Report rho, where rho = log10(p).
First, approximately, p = 2.61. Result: 0.42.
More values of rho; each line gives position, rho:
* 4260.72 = 0.40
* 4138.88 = 0.48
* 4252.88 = 0.44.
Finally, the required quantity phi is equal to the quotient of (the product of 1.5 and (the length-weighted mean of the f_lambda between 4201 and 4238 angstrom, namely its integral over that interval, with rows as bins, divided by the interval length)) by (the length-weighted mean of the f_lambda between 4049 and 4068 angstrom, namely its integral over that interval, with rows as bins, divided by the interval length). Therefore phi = 1.51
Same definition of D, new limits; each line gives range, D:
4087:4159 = 4.1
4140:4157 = 3.8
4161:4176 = 4.1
